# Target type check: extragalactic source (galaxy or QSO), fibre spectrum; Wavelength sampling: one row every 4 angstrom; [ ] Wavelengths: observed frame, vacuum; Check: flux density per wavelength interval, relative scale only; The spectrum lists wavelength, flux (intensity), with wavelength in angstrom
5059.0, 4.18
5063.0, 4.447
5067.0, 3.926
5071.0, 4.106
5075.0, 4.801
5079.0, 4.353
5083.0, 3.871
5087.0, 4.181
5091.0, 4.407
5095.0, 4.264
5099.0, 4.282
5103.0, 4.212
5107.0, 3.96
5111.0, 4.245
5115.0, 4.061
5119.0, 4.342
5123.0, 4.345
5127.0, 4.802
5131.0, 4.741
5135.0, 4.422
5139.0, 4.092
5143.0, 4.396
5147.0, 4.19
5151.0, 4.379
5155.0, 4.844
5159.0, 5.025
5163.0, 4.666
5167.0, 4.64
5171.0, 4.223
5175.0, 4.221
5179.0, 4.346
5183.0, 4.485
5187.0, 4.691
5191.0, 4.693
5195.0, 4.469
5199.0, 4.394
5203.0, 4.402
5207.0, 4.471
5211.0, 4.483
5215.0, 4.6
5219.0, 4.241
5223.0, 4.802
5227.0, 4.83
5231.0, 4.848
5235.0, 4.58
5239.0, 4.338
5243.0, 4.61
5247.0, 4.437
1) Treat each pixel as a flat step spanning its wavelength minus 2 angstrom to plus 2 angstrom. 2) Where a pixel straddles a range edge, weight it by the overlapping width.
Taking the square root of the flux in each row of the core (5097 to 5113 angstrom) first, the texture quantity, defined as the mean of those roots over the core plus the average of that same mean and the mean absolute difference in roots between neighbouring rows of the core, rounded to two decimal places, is 3.09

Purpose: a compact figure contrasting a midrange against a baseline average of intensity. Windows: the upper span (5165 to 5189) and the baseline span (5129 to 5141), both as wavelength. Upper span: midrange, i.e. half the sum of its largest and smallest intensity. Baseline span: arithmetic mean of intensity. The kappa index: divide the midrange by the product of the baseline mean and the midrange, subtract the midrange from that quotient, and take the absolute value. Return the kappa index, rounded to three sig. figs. 4.23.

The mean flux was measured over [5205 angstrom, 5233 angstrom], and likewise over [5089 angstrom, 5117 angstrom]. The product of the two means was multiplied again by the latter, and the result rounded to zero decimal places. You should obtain 82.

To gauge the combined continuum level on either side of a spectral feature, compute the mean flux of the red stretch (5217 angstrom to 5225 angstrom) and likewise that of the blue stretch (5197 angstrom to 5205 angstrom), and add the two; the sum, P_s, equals 8.92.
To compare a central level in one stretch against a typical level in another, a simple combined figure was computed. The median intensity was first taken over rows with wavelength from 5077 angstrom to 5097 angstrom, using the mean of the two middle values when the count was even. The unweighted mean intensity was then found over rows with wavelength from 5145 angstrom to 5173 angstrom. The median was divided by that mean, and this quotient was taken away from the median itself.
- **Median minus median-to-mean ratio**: 3.33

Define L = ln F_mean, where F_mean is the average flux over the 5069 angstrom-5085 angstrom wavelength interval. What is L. 1.45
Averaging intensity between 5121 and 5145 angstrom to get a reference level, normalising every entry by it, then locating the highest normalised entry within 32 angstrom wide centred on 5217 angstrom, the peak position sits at 5231.0 angstrom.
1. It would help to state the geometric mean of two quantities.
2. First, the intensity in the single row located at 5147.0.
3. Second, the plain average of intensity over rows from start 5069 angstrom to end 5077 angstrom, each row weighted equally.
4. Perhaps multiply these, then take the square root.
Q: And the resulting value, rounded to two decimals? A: 4.32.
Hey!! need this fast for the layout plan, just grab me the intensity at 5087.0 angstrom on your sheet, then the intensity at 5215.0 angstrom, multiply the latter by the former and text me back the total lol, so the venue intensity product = 19.2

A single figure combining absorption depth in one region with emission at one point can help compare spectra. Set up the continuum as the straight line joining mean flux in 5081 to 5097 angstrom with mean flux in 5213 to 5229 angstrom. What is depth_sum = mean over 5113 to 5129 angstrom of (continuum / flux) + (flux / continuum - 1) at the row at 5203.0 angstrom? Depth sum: 0.95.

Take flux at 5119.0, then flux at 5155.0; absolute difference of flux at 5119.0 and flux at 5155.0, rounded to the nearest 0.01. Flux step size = 0.50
